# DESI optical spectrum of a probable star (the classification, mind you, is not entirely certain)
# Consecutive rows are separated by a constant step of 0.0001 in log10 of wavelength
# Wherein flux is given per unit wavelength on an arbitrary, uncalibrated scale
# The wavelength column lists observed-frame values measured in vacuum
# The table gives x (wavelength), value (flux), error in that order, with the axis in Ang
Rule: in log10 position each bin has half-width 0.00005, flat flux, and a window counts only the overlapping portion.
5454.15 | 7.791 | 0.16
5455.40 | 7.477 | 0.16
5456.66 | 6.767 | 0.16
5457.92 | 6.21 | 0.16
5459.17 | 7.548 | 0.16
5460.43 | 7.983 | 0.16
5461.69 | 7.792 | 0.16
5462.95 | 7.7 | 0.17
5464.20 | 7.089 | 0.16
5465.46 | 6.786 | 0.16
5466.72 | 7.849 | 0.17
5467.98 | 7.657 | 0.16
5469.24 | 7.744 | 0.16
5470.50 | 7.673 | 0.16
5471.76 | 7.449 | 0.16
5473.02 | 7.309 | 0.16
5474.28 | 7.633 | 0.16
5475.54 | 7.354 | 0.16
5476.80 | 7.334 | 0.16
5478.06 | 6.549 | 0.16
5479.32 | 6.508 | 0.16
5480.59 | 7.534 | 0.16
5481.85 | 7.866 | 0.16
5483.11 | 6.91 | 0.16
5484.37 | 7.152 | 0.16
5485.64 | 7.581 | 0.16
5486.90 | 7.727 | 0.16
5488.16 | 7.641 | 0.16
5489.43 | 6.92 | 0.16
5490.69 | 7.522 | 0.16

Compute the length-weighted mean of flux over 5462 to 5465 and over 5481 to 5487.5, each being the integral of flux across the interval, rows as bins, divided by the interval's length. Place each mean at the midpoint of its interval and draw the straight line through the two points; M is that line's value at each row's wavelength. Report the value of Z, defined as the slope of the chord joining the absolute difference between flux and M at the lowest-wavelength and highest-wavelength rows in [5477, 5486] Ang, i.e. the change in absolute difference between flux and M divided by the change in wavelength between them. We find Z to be -0.10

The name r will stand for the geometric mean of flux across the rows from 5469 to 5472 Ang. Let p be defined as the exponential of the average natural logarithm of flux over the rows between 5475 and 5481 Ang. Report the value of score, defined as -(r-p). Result -0.58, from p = 7.04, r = 7.62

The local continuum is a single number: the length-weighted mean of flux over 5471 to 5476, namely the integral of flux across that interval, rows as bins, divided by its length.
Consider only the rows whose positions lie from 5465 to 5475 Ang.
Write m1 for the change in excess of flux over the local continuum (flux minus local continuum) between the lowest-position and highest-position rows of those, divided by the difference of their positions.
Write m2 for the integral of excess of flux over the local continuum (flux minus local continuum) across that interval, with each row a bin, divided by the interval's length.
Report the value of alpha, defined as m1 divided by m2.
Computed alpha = 1.2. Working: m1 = 0.10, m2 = 0.08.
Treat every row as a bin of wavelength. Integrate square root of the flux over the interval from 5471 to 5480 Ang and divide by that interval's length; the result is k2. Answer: 2.68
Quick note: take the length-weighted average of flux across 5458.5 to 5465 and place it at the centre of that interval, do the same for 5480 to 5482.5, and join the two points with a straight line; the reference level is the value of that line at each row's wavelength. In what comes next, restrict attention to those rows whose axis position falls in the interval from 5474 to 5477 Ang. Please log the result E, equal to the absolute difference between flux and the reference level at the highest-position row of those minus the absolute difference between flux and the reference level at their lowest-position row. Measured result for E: 0.31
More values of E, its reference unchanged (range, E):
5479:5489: -1.08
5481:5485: 0.42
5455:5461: 0.31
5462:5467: 0.13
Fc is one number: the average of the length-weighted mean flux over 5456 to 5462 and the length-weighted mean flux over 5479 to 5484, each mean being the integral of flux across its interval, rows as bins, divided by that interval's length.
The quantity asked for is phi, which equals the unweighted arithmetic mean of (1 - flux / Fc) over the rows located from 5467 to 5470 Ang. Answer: -0.06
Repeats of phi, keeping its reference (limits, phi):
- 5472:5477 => -0.02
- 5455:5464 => -0.02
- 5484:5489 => -0.04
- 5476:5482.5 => 0.01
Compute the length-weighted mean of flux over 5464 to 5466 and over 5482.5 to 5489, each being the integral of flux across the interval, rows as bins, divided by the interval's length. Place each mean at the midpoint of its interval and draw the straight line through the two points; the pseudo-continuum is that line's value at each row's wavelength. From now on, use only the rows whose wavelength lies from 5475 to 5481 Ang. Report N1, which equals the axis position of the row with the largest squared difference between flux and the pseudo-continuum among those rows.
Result 5479.32 Ang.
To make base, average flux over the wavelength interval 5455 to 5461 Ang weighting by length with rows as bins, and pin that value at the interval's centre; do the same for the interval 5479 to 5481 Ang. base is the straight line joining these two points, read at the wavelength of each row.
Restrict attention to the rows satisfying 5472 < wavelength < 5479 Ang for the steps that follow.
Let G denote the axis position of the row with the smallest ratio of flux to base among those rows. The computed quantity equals 5478.06 Ang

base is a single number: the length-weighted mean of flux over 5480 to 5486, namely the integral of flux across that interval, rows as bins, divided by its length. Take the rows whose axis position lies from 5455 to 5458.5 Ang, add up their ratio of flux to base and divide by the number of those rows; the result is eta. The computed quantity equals 0.921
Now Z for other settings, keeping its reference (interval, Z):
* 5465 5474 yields -0.07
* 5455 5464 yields 0.03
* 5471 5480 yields 0.12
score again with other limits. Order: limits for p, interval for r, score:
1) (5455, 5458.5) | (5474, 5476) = -0.69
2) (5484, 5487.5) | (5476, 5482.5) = 0.35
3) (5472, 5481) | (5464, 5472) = -0.29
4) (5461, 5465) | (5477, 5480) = 0.99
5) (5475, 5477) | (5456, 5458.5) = 0.86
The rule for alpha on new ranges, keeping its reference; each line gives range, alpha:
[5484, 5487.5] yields 3.6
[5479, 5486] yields -1.0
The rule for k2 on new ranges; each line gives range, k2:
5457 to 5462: 2.70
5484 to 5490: 2.72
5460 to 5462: 2.81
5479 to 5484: 2.69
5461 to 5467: 2.72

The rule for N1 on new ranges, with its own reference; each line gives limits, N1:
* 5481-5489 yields 5481.85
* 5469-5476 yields 5469.24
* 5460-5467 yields 5460.43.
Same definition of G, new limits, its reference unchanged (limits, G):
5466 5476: 5473.02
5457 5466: 5457.92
